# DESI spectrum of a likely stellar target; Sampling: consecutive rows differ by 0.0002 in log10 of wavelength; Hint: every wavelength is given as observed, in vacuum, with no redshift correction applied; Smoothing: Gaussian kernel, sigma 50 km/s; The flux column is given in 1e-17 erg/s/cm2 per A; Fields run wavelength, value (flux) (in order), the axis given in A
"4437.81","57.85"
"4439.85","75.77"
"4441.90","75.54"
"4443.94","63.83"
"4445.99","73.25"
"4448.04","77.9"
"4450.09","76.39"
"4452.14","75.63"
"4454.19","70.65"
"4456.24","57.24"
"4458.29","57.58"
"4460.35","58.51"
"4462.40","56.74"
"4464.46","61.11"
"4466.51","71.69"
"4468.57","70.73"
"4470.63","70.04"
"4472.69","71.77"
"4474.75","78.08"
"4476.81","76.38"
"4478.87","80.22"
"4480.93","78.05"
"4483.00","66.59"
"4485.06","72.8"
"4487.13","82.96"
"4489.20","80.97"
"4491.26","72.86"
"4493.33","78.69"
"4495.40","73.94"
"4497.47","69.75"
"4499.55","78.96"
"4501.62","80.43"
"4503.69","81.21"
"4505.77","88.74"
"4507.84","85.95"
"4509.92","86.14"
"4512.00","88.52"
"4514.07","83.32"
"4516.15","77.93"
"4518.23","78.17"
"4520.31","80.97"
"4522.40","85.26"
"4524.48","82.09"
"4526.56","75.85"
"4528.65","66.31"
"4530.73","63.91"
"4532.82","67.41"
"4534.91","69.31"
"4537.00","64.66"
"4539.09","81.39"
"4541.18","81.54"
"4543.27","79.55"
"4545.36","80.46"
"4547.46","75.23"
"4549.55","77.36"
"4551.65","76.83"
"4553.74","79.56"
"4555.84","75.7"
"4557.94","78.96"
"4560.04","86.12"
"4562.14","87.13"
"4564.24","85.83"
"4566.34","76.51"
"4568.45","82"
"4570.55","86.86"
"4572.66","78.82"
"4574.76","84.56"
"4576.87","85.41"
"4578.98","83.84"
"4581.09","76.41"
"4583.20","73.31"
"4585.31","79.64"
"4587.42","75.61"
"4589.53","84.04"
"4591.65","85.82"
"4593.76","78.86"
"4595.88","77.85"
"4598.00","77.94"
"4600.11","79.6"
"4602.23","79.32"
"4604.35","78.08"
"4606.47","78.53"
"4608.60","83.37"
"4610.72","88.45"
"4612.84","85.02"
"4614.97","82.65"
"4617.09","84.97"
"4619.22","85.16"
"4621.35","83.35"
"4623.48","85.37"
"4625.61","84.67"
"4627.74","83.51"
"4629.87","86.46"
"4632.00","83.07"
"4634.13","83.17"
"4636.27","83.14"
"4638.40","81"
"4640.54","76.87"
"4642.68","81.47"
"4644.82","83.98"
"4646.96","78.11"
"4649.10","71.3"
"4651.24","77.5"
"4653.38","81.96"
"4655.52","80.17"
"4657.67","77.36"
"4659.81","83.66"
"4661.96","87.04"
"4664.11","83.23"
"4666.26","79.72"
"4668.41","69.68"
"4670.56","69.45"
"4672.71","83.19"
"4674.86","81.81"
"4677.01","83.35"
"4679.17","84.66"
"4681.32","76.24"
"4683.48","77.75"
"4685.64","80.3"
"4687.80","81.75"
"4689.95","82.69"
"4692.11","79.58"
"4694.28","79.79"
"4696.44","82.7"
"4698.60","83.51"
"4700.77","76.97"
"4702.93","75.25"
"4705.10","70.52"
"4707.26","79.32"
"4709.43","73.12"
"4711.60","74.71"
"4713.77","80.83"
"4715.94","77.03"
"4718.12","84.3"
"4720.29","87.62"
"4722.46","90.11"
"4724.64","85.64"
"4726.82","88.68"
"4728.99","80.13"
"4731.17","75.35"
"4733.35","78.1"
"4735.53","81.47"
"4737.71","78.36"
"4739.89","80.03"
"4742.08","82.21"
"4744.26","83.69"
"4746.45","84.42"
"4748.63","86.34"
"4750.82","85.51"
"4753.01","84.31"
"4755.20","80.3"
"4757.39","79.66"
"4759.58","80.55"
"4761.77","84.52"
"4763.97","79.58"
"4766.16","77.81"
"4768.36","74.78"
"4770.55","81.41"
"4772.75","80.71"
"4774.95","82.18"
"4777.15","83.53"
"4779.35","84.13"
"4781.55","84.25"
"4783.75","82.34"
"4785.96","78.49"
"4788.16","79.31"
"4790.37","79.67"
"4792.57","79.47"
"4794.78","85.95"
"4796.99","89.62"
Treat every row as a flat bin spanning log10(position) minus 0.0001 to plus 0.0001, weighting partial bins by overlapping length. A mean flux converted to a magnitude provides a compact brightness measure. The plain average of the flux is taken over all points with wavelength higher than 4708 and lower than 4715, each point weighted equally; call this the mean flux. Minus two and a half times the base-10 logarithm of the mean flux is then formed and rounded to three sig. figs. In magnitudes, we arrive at -4.71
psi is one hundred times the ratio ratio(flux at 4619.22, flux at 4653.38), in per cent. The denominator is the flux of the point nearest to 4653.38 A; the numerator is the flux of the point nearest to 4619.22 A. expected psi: 104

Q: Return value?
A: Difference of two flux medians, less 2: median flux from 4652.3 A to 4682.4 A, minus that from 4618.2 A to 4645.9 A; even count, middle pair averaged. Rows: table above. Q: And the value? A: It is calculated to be -3.5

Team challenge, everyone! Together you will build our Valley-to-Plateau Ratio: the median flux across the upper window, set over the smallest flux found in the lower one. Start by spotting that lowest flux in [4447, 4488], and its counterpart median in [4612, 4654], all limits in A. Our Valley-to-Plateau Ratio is 1.47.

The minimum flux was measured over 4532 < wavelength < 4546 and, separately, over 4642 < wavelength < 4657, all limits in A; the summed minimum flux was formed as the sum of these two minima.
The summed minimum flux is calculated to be 136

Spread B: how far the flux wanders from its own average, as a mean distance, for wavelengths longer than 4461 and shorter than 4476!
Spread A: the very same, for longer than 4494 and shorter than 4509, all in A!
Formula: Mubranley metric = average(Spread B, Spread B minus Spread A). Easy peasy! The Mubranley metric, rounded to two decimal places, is 3.11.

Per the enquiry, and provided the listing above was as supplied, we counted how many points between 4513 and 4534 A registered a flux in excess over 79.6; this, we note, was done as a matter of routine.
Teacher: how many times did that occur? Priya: 4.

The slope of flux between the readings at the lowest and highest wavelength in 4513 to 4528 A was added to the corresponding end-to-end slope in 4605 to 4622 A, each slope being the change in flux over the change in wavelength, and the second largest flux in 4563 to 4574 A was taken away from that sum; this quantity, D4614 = -86.1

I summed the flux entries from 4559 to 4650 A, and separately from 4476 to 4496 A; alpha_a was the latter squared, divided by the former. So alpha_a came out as 166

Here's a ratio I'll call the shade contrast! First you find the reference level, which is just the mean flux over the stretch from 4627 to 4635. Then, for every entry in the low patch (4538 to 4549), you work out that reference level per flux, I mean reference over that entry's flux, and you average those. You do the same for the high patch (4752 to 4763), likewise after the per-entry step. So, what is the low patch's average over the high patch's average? 1.03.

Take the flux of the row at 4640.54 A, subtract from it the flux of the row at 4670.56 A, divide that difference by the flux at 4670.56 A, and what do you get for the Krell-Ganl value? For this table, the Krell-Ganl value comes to 0.107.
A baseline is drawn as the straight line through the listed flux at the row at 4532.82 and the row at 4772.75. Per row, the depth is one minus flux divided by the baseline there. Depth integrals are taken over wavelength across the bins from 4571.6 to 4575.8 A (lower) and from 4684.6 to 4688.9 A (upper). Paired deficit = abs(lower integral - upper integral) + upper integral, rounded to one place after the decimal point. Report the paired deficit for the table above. 0.1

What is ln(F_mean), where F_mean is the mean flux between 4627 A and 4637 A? 4.43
